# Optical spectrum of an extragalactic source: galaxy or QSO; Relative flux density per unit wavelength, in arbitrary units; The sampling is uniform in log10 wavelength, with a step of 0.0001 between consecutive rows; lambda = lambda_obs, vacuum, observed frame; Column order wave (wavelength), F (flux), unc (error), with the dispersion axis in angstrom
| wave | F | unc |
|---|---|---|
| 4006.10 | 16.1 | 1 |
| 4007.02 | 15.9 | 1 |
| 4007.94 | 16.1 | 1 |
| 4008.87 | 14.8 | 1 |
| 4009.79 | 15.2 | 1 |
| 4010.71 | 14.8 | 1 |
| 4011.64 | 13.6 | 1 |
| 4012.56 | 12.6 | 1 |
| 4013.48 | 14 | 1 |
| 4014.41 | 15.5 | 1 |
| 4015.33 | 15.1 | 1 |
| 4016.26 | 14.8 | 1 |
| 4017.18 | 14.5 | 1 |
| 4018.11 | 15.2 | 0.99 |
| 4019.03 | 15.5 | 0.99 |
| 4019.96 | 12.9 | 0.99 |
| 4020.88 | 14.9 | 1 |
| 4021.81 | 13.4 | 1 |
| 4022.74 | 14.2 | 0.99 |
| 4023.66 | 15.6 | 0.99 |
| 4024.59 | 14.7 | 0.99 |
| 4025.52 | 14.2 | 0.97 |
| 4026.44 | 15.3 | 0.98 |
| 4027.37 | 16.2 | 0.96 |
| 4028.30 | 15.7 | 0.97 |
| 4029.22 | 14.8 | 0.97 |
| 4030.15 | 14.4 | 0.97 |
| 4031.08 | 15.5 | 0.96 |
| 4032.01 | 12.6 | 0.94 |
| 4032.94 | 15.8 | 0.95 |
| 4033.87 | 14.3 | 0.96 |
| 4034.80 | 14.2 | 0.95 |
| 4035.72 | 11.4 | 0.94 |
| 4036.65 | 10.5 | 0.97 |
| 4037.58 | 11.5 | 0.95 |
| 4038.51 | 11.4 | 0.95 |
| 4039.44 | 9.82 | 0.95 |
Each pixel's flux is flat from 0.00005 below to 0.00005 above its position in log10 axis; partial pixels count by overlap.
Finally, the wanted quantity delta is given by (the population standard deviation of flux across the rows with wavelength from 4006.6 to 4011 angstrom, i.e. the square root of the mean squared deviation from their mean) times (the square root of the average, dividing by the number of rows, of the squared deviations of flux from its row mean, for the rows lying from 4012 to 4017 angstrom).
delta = 0.6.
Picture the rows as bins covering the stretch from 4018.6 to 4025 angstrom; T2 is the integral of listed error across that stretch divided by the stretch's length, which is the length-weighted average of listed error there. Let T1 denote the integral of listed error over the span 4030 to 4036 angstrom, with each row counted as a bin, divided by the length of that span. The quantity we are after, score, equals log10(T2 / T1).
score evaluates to 0.02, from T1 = 0.953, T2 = 0.992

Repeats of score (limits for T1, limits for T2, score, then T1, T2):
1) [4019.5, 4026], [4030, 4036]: -0.02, 0.991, 0.953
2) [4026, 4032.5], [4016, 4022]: 0.01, 0.963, 0.996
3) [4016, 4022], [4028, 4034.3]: -0.02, 0.996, 0.960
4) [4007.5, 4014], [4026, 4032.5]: -0.02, 0.999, 0.963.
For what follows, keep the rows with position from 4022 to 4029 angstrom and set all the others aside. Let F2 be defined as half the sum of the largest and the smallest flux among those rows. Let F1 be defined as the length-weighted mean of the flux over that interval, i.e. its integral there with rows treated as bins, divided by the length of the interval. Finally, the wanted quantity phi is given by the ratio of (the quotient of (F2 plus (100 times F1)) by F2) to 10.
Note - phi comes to 10.0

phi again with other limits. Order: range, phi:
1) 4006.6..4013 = 10.4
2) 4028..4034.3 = 10.5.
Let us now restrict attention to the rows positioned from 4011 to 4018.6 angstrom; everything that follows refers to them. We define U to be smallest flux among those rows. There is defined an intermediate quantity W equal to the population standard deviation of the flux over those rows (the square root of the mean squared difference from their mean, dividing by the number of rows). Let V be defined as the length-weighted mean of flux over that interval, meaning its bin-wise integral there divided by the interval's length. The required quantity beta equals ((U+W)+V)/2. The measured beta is 14.0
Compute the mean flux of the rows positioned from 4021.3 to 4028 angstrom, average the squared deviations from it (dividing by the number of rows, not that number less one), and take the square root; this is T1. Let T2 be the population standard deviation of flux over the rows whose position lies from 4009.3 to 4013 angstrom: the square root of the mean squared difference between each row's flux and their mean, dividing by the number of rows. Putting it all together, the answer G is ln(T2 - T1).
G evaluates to -2.0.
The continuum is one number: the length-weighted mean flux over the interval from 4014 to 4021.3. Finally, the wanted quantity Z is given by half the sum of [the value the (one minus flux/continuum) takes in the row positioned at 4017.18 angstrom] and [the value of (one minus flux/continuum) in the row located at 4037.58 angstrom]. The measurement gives 0.12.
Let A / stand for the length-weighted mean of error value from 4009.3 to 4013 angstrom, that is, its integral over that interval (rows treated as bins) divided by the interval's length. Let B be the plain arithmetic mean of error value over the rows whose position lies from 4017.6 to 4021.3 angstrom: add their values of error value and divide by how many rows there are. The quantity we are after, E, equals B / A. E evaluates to 0.99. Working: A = 1.00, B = 0.99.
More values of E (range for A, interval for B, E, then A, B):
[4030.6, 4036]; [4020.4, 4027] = 1.04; 0.95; 0.99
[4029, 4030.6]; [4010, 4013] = 1.03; 0.97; 1.00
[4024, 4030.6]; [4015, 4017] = 1.03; 0.97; 1.00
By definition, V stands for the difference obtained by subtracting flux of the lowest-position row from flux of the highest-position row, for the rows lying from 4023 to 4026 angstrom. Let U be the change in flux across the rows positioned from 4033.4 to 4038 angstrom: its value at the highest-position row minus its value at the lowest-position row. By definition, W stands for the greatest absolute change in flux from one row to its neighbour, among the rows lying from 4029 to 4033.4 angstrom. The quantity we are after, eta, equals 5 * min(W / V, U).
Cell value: -14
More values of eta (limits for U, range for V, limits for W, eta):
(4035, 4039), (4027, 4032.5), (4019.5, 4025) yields -3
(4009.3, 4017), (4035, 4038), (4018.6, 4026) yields -2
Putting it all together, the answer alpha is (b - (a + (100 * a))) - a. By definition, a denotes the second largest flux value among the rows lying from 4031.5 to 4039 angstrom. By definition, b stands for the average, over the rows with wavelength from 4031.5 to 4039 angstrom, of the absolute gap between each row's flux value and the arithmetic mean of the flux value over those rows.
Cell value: -1457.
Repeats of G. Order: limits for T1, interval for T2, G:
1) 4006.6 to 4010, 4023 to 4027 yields -4.1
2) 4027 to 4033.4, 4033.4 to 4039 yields -1.1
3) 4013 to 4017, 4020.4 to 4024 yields -1.3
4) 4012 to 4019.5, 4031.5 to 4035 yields -1.5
